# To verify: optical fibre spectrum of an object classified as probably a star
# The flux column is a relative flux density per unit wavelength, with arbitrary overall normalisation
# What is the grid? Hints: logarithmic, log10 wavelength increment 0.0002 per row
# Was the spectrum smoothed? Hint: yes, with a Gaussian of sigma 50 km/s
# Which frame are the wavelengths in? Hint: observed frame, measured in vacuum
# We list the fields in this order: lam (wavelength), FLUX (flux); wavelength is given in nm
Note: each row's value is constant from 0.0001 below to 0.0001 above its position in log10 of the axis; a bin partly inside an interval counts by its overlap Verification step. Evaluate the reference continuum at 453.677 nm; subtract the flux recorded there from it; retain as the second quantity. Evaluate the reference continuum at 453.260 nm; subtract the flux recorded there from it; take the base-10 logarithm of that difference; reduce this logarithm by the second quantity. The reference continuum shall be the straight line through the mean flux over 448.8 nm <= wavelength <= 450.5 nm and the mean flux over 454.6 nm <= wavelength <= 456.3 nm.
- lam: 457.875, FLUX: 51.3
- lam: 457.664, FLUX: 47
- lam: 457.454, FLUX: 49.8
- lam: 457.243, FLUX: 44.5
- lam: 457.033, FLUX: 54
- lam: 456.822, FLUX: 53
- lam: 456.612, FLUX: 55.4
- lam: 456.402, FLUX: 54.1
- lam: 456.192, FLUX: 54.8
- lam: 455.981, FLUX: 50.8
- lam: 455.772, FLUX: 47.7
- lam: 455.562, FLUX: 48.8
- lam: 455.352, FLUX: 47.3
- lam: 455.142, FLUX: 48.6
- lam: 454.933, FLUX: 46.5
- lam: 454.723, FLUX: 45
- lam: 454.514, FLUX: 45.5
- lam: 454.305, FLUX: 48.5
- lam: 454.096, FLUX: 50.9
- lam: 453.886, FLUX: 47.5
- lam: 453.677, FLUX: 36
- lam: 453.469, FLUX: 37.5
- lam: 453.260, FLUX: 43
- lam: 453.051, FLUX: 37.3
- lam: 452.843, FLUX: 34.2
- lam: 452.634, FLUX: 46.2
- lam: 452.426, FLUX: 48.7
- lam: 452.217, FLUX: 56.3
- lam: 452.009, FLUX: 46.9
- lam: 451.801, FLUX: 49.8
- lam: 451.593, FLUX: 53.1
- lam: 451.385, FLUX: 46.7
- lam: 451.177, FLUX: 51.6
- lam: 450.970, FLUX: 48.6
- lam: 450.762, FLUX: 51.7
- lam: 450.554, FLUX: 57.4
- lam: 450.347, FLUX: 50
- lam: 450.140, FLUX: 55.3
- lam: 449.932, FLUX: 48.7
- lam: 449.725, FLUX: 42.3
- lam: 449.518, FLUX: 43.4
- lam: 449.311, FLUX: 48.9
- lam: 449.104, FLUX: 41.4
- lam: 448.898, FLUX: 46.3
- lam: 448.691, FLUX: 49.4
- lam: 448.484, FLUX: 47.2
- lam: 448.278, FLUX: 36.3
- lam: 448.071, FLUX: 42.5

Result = -11.5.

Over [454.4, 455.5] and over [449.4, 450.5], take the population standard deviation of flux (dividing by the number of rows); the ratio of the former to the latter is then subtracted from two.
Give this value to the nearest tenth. 1.7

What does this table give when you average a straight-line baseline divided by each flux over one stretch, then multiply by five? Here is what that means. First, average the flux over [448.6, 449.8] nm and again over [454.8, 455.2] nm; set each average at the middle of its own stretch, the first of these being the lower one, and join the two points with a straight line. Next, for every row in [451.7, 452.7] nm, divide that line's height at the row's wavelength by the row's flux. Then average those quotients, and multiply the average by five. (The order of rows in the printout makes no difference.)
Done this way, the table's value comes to 4.7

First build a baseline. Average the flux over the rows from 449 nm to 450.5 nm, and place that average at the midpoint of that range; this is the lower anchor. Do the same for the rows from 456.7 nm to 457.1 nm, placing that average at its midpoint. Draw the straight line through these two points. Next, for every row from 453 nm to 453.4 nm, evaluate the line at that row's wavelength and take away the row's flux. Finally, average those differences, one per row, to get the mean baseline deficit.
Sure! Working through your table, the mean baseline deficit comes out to 10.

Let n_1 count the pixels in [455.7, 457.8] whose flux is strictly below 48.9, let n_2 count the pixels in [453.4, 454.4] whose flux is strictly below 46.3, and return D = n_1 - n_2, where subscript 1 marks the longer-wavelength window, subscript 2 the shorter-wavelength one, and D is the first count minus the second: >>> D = 1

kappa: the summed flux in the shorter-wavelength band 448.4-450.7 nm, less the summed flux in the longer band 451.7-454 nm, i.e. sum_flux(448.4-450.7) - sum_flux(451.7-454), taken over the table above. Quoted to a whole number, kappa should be 47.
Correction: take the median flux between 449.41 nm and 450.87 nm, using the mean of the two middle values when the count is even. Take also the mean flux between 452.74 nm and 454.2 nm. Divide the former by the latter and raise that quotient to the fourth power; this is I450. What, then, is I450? 2.23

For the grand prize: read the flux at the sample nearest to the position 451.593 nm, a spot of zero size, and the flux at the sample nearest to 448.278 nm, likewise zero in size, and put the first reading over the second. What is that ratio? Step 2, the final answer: 1.46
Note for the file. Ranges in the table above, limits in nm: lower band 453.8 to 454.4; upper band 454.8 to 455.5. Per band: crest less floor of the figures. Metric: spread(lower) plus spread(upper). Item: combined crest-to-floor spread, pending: 5.5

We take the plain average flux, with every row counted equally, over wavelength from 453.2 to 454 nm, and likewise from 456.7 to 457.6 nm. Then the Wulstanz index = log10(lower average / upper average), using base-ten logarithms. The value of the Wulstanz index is -0.09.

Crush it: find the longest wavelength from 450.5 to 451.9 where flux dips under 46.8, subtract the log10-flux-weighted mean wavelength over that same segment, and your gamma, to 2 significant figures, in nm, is 0.21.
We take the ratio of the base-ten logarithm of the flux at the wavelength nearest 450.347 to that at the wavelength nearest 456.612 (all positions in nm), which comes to 0.97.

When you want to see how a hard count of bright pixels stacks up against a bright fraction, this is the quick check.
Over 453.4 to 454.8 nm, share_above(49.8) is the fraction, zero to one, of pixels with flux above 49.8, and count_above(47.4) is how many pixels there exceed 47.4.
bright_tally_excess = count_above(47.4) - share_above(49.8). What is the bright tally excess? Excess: 2.9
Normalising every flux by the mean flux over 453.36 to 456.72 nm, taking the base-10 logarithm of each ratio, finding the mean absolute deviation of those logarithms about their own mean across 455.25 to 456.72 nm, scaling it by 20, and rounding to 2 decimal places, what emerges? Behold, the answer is 0.51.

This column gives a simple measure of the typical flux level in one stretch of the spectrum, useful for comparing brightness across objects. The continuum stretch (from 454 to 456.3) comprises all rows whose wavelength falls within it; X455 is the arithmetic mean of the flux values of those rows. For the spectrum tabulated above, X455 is 48.6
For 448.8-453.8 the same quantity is 46.7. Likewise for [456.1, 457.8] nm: 51.6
